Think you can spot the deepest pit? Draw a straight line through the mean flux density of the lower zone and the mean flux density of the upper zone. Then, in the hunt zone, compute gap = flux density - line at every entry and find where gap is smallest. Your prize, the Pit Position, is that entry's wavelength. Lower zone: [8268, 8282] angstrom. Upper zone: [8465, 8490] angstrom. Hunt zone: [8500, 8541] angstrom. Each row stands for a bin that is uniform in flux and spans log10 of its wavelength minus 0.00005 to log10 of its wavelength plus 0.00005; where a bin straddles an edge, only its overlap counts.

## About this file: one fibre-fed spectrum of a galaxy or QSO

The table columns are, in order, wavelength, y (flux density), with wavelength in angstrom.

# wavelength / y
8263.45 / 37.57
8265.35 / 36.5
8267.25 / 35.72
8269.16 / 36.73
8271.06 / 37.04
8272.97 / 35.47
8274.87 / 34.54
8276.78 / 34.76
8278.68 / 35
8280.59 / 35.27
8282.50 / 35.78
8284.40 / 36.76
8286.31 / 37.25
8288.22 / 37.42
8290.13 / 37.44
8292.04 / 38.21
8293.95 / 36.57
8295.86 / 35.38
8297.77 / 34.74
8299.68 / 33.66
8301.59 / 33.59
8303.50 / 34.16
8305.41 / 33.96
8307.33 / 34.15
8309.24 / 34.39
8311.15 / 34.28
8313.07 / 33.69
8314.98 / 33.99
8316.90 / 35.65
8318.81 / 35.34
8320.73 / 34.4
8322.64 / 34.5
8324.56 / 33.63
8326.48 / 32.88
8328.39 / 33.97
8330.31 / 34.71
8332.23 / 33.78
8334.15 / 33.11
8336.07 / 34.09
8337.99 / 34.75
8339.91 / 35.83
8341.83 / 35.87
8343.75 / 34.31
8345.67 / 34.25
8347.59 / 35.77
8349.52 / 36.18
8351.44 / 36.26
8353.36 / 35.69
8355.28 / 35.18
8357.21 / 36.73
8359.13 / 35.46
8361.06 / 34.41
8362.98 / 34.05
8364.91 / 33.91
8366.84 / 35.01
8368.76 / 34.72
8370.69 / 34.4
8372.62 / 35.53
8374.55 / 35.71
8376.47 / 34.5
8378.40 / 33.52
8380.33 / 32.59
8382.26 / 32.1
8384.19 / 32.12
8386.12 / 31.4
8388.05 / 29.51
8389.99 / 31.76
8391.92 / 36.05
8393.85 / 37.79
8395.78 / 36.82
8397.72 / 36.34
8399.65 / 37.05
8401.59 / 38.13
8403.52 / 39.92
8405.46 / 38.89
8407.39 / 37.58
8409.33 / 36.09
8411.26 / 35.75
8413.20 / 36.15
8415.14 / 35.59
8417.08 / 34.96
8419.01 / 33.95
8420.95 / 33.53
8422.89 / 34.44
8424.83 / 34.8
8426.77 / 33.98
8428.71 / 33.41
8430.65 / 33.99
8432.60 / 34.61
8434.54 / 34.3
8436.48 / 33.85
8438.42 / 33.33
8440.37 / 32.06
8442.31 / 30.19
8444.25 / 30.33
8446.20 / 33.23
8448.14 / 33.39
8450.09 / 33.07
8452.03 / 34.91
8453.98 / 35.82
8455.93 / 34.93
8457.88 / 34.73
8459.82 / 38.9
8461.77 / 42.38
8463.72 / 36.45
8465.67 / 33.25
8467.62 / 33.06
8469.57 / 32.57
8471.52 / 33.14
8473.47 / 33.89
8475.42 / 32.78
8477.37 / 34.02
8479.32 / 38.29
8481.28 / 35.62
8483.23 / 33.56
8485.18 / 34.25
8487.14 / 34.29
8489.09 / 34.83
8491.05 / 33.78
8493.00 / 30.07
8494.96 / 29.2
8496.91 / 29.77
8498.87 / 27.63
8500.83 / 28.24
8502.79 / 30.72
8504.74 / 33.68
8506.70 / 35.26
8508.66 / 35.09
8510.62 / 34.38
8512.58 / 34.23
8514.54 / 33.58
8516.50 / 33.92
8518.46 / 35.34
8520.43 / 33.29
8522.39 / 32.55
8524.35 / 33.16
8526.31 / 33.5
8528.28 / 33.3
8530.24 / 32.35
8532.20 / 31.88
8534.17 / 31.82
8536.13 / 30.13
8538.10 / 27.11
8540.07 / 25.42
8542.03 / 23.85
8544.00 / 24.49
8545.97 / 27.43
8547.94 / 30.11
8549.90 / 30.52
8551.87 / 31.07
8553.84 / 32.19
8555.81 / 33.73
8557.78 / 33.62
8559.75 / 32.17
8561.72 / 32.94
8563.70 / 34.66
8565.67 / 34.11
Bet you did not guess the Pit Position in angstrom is 8540.07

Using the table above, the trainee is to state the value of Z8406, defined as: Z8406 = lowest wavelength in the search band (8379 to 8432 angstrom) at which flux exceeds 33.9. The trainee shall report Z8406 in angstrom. 8391.92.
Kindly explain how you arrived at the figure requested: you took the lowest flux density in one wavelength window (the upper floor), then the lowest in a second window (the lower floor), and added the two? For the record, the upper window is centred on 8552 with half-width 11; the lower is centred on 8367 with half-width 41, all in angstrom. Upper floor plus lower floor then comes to 53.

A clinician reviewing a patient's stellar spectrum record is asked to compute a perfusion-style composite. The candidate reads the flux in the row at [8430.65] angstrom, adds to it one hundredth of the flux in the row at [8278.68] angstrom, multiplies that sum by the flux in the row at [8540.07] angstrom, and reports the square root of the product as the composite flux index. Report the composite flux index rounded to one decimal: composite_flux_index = 29.5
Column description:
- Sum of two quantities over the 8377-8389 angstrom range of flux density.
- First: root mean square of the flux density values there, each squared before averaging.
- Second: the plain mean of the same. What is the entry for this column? 64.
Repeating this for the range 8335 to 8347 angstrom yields 70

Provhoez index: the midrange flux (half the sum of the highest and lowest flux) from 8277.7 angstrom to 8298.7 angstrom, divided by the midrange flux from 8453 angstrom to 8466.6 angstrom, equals 0.96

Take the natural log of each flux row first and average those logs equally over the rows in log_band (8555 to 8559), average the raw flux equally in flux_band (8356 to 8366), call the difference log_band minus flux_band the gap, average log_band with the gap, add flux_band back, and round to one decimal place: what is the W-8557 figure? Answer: 21.0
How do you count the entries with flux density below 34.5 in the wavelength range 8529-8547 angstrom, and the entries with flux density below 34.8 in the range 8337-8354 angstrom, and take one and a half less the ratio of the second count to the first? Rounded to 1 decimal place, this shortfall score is 1.2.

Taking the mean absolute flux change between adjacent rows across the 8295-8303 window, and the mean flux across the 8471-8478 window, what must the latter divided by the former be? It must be 56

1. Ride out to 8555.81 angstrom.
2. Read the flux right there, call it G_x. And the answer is 33.73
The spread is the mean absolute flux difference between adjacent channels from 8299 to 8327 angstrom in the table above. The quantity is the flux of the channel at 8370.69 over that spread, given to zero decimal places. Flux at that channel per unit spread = 70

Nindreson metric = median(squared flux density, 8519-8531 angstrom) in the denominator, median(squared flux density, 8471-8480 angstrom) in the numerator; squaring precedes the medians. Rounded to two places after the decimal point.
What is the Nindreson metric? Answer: 1.04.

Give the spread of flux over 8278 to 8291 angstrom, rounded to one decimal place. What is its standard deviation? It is 1.0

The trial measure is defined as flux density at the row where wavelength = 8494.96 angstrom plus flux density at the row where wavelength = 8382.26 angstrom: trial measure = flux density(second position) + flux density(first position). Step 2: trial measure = 61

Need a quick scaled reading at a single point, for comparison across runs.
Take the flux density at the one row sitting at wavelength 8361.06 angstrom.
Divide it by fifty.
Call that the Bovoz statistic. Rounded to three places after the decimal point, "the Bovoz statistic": 0.688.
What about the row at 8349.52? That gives 0.724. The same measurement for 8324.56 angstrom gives 0.673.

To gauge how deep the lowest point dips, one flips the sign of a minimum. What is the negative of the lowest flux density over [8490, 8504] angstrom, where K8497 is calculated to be -27.6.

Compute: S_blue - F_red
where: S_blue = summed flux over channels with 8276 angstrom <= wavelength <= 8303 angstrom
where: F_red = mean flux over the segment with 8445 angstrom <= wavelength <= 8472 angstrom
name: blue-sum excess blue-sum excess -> 467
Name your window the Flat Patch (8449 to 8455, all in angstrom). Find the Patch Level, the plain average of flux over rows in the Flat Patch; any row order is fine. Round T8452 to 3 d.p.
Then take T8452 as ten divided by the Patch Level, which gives 0.289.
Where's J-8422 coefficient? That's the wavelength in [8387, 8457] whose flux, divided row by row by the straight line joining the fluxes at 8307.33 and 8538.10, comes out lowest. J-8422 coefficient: 8388.05 angstrom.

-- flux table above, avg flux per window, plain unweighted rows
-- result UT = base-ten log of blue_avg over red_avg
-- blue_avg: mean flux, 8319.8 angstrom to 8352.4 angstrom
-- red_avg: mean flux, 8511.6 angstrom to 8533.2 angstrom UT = 0.016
